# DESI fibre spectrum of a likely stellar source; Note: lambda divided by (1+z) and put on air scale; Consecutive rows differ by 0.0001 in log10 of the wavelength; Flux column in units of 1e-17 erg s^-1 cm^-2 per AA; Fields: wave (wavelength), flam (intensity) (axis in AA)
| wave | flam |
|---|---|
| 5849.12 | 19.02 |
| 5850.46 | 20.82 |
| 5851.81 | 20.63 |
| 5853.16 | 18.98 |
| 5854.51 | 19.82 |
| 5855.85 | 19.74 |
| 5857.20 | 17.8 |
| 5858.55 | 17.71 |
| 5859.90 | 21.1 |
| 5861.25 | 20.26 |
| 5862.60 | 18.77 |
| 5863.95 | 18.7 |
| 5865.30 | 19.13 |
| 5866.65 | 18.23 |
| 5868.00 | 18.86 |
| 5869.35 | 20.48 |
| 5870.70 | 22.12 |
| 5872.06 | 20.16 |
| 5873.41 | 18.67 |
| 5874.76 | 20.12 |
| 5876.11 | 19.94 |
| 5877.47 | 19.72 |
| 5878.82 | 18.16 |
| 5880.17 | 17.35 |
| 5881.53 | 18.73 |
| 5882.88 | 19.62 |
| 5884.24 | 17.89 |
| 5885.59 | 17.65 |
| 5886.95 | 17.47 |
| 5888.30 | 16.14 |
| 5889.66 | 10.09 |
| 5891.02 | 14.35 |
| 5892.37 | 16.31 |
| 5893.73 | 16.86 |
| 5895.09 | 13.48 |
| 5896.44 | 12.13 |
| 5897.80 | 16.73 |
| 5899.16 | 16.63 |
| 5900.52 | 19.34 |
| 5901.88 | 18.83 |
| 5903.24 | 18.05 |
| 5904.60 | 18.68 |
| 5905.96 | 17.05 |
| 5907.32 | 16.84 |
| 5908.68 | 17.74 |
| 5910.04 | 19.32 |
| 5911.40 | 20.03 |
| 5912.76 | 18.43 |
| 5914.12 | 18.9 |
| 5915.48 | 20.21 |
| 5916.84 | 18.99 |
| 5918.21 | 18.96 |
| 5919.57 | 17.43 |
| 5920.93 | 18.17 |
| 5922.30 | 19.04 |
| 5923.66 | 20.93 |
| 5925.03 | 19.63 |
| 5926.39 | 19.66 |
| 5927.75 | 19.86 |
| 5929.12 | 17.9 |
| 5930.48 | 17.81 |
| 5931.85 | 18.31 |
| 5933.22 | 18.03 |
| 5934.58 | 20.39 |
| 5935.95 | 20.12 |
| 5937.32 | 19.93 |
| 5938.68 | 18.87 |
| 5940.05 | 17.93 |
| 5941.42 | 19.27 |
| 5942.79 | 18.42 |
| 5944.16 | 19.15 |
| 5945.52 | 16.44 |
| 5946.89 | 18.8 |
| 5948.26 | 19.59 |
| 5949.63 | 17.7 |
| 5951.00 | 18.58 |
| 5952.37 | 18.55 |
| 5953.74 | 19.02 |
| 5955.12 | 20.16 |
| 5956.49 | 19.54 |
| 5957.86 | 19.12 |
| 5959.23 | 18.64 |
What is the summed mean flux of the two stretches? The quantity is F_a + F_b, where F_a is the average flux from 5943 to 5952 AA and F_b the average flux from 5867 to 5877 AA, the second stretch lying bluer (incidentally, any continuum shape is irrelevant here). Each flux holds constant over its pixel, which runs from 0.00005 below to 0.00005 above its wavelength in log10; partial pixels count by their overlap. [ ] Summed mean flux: 38.4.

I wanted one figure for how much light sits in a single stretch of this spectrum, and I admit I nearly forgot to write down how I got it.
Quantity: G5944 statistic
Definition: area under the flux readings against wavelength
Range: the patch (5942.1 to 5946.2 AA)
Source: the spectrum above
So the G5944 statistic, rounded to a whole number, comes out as 74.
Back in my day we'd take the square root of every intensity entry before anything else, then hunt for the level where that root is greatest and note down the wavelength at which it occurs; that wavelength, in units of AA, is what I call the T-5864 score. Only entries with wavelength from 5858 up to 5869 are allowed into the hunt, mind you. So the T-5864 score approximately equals 5859.90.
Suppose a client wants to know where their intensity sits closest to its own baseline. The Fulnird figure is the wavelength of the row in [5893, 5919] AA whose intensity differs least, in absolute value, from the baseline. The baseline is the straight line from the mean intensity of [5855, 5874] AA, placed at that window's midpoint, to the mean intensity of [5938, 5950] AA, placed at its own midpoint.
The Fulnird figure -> 5914.12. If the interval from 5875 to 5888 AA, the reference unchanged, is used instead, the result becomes 5882.88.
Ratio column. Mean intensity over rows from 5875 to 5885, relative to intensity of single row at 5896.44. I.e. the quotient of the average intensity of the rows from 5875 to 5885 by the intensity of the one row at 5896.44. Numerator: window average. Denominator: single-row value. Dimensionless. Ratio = 1.55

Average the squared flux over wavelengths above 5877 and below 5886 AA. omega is 341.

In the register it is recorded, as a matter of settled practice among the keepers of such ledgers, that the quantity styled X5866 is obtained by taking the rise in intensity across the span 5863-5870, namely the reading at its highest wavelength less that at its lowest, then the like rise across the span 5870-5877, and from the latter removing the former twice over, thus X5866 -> -5.7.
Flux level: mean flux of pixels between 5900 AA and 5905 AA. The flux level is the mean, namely 18.7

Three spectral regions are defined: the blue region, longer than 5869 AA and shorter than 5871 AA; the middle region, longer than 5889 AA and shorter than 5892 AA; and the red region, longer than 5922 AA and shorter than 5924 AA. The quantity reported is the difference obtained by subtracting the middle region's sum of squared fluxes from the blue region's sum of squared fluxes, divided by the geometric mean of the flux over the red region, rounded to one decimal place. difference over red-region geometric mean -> 30.1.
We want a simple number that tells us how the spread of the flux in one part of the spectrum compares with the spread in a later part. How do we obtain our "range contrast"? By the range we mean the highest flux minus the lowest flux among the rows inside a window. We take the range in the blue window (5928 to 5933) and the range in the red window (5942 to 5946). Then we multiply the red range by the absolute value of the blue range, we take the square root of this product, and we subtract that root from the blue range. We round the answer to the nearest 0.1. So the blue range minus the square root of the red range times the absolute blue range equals -0.7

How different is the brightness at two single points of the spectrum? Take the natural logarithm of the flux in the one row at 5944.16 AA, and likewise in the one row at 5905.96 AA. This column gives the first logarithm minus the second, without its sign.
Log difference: 0.116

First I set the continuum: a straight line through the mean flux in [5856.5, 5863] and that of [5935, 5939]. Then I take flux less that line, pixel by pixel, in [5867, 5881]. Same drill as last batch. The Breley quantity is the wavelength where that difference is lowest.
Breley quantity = 5880.17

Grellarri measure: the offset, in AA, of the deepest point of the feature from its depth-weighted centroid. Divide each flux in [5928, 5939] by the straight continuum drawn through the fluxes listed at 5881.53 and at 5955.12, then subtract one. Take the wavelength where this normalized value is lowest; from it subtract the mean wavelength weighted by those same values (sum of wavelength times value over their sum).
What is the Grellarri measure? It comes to -1.0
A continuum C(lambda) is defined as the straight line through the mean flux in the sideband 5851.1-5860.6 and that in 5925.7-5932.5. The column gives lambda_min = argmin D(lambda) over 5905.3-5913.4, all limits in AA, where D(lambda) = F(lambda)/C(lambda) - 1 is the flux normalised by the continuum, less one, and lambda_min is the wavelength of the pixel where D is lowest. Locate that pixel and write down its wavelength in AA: 5907.32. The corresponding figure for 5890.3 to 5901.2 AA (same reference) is 5896.44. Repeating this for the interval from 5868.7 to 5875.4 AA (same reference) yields 5873.41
